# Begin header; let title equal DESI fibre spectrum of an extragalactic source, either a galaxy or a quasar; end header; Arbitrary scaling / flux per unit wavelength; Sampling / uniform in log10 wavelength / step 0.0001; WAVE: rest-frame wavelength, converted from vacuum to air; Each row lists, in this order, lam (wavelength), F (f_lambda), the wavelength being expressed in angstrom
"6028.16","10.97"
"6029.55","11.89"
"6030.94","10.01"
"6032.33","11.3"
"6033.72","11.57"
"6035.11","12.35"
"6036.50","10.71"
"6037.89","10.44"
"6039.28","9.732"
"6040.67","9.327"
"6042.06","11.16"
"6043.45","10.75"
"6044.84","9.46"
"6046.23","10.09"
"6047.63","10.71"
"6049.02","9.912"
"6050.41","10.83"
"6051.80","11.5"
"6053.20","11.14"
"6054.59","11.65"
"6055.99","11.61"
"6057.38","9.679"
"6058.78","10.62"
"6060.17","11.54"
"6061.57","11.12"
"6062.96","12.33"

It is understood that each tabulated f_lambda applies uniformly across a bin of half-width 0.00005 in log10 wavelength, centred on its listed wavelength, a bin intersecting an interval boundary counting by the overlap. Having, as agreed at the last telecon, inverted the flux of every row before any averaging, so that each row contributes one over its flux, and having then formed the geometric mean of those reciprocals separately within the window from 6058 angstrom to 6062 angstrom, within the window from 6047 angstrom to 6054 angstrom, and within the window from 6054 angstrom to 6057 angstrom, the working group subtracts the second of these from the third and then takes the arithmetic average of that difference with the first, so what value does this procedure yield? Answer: 0.0418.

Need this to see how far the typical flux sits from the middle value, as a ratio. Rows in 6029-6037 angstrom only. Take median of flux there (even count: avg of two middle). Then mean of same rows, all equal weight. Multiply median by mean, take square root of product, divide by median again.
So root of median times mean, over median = 0.994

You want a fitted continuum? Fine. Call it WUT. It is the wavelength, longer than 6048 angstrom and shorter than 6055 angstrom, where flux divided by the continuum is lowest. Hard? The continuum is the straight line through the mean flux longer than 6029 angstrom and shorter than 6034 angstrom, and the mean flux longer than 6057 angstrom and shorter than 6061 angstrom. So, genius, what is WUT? 6049.02 angstrom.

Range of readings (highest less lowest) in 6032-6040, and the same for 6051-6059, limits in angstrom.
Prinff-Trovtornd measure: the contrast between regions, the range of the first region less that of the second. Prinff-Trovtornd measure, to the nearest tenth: 0.6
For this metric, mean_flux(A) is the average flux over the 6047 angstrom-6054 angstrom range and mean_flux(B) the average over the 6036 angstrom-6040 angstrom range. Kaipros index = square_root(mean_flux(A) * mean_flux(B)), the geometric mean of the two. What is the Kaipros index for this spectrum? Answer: 10.55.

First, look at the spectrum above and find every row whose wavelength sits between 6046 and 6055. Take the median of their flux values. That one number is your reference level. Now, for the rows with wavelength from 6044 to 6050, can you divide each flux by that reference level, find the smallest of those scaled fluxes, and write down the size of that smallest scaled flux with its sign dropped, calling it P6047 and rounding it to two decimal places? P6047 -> 0.87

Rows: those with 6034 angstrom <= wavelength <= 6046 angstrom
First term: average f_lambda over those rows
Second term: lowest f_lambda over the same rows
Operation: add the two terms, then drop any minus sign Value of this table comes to 19.8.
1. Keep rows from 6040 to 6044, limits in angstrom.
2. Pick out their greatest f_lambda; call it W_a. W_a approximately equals 11.16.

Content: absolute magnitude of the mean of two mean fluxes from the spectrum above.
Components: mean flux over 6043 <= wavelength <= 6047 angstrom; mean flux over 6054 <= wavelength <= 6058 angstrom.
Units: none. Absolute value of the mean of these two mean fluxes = 10.5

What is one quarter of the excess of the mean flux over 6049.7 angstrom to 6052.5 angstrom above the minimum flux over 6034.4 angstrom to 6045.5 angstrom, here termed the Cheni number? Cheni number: 0.5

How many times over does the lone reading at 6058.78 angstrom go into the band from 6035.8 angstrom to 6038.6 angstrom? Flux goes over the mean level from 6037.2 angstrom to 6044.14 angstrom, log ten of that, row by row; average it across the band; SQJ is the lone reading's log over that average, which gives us 1.2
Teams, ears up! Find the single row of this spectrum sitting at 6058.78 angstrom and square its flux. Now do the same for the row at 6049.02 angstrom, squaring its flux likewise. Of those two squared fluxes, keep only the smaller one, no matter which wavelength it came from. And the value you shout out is 98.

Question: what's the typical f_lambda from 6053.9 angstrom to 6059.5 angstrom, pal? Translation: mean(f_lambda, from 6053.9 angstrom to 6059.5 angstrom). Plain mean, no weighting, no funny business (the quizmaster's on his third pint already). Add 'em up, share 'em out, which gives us 10.89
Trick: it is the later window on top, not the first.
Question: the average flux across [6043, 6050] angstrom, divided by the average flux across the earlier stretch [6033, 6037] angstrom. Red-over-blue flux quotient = 0.88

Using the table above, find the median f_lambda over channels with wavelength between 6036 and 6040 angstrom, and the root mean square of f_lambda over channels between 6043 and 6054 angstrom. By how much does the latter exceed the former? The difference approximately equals 0.13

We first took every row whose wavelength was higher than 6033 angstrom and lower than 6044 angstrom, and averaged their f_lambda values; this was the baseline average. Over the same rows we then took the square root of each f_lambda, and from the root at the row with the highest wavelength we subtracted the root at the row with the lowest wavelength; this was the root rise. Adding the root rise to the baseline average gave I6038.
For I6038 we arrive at 10.6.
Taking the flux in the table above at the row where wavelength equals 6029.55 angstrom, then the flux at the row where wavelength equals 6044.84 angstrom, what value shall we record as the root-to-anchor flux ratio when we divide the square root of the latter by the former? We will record 0.259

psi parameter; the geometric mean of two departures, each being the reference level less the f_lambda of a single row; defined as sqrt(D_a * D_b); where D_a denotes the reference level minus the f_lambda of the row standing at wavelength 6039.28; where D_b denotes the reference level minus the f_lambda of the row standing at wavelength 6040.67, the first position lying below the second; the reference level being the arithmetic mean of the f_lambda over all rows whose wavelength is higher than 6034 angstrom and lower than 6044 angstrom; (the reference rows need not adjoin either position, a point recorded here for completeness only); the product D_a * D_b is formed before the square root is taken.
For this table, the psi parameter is 1.1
